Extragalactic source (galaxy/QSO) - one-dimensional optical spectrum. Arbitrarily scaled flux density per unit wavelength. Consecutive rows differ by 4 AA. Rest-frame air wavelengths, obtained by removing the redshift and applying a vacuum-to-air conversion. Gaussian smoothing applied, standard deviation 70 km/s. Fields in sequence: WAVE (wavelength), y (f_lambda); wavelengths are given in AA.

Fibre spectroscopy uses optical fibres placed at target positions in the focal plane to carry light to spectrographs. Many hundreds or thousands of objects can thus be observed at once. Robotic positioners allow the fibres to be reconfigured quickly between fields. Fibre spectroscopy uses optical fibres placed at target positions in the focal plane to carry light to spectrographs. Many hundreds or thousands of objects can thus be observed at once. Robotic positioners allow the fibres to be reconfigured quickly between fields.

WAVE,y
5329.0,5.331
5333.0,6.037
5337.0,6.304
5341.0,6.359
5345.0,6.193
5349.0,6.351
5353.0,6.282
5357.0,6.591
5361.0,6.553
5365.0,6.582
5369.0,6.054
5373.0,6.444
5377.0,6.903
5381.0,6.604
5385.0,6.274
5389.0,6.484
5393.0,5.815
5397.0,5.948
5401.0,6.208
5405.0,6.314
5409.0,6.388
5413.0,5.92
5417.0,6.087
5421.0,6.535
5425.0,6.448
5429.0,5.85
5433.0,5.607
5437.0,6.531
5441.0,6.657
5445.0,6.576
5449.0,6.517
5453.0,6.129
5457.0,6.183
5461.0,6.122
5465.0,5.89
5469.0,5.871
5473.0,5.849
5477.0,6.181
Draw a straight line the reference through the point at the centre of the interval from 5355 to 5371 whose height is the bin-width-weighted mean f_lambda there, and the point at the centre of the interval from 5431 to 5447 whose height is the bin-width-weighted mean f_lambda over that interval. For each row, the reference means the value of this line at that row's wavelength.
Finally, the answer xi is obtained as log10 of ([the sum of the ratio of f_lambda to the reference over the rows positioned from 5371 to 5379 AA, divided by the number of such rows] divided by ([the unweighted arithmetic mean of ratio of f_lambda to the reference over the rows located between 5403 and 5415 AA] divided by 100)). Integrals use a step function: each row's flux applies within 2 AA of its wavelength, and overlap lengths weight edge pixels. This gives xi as 2.03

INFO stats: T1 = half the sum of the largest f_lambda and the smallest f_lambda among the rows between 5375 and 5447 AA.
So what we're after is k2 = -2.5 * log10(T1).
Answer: -1.99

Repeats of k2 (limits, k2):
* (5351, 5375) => -2.00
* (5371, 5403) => -2.01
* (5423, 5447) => -1.97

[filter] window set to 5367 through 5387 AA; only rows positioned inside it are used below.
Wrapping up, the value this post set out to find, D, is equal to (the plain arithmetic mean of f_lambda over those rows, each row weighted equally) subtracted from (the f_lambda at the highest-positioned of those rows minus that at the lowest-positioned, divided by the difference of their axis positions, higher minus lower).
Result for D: -6.44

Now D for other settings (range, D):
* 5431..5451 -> -6.32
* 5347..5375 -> -6.40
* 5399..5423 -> -6.23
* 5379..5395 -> -6.36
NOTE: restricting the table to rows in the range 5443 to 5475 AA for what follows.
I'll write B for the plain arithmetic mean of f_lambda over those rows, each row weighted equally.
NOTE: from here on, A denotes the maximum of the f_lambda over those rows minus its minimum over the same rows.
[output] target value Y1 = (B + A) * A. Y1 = 5.0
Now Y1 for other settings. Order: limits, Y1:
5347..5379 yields 6.2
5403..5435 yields 6.6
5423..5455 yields 7.7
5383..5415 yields 4.6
